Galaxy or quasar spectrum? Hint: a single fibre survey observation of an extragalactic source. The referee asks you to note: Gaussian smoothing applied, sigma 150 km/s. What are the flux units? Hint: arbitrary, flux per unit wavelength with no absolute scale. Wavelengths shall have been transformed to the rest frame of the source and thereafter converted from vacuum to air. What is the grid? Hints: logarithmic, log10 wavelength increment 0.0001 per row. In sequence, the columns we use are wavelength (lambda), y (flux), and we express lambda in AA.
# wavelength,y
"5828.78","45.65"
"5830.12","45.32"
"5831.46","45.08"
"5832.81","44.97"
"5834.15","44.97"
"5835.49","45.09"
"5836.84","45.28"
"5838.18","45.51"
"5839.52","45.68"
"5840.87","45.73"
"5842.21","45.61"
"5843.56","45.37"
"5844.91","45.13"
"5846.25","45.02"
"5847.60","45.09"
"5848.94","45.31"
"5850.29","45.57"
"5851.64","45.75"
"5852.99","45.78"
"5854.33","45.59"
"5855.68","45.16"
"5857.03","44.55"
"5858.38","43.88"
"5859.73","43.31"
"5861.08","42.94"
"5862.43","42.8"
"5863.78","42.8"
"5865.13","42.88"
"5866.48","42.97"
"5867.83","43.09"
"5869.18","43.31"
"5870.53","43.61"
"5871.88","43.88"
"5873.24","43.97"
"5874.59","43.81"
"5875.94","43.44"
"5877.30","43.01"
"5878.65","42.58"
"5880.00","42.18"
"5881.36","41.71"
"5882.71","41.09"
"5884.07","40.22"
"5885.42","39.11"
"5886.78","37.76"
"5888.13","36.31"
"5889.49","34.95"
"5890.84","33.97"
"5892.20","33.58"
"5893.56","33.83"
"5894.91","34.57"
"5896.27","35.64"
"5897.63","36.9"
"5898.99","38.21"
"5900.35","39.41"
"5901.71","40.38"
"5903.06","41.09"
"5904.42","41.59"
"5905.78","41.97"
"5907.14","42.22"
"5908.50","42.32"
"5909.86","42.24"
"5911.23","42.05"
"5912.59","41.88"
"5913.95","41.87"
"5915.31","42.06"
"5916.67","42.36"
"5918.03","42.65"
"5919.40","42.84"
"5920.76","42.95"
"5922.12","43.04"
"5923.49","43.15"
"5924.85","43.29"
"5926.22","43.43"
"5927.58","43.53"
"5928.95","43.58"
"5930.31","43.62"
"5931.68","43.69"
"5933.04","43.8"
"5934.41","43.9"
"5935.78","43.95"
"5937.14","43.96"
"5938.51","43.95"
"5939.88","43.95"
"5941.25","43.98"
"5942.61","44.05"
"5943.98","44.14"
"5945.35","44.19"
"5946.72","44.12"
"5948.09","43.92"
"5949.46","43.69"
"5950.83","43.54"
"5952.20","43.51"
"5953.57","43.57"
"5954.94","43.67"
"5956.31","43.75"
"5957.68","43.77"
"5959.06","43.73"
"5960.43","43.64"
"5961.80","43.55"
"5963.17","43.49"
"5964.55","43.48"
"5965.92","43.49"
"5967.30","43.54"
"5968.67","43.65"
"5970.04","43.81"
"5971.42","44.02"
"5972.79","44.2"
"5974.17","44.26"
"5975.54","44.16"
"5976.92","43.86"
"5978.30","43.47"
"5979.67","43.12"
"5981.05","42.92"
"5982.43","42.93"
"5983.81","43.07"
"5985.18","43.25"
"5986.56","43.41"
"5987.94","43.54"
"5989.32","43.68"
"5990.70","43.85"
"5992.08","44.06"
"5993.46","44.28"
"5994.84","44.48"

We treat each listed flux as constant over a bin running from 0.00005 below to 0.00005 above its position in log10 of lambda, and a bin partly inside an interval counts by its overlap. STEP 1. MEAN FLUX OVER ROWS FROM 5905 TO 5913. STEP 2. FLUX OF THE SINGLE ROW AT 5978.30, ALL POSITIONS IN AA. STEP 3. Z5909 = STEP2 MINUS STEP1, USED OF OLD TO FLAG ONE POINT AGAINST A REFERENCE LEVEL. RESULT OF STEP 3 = 1.4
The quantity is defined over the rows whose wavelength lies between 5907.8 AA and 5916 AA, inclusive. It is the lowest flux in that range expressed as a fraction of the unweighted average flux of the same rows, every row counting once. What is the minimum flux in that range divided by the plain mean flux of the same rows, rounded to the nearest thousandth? 0.995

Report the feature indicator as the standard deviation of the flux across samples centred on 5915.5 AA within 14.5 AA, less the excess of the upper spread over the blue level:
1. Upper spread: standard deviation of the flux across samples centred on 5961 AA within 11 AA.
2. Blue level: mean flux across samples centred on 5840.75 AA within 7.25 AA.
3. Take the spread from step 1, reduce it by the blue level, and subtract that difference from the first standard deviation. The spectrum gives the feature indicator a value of 46.0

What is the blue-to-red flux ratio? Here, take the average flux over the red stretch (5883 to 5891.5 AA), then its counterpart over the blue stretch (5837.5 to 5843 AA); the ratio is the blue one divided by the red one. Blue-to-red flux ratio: 1.23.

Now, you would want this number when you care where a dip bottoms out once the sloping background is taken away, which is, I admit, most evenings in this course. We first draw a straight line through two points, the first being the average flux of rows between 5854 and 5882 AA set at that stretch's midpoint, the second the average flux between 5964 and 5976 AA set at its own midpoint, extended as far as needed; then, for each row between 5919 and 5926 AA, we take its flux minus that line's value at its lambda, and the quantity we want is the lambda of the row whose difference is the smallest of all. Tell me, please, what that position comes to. 5919.40 AA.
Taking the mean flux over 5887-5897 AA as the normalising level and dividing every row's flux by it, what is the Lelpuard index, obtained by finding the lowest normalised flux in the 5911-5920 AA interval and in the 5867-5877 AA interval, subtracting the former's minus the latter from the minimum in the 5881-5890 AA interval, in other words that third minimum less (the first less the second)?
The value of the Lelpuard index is 1.04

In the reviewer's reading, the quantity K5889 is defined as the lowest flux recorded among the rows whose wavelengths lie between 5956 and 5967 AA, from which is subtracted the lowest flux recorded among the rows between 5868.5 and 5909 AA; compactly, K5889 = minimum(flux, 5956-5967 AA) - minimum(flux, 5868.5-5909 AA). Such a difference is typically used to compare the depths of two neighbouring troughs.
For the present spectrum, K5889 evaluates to 10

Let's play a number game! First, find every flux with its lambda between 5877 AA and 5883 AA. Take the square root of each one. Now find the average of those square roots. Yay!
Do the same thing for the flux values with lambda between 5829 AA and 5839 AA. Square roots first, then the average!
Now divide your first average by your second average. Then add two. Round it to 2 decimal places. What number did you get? 2.97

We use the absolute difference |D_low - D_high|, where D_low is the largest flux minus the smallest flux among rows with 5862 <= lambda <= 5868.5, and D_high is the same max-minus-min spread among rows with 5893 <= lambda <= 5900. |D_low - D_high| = 4.1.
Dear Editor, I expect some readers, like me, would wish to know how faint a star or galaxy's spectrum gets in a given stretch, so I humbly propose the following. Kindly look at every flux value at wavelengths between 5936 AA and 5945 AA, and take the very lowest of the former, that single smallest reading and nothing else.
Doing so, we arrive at 43.95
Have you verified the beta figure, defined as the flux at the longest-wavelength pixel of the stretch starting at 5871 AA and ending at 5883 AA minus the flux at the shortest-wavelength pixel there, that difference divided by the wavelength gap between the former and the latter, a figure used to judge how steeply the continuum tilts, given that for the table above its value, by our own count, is -0.26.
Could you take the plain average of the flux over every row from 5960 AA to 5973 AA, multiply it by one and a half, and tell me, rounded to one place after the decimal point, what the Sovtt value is 65.5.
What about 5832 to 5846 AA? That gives 68.0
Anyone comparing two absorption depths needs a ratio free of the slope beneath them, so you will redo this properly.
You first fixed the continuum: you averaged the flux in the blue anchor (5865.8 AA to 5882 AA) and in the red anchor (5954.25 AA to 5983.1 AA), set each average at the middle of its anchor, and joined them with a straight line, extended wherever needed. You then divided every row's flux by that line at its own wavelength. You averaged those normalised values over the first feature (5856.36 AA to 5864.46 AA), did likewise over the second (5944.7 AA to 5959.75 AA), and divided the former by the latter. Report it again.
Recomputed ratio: 1.00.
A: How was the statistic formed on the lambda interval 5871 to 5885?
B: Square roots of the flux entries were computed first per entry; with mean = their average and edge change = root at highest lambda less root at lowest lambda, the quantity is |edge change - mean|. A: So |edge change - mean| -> 6.8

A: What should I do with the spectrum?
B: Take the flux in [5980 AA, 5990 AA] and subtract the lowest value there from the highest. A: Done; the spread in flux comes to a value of 0.76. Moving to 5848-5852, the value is 0.44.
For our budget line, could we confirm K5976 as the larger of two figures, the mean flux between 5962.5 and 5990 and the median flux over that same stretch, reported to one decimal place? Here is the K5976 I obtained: 43.6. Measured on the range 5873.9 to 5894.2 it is 40.2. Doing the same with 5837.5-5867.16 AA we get 45.1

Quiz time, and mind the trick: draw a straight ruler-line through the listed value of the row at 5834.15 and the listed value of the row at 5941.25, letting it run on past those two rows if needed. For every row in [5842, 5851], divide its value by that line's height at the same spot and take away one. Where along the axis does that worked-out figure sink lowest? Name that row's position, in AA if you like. 5846.25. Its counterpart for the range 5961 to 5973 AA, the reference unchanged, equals 5963.17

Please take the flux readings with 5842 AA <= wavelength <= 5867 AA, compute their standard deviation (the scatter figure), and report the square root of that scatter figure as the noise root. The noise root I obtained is 1.1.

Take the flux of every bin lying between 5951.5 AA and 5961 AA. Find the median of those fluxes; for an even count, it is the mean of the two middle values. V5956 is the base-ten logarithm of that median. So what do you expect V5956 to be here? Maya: 1.64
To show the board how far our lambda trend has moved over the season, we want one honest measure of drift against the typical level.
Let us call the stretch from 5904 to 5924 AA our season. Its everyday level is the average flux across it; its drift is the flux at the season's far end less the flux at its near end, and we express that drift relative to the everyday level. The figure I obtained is 0.037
